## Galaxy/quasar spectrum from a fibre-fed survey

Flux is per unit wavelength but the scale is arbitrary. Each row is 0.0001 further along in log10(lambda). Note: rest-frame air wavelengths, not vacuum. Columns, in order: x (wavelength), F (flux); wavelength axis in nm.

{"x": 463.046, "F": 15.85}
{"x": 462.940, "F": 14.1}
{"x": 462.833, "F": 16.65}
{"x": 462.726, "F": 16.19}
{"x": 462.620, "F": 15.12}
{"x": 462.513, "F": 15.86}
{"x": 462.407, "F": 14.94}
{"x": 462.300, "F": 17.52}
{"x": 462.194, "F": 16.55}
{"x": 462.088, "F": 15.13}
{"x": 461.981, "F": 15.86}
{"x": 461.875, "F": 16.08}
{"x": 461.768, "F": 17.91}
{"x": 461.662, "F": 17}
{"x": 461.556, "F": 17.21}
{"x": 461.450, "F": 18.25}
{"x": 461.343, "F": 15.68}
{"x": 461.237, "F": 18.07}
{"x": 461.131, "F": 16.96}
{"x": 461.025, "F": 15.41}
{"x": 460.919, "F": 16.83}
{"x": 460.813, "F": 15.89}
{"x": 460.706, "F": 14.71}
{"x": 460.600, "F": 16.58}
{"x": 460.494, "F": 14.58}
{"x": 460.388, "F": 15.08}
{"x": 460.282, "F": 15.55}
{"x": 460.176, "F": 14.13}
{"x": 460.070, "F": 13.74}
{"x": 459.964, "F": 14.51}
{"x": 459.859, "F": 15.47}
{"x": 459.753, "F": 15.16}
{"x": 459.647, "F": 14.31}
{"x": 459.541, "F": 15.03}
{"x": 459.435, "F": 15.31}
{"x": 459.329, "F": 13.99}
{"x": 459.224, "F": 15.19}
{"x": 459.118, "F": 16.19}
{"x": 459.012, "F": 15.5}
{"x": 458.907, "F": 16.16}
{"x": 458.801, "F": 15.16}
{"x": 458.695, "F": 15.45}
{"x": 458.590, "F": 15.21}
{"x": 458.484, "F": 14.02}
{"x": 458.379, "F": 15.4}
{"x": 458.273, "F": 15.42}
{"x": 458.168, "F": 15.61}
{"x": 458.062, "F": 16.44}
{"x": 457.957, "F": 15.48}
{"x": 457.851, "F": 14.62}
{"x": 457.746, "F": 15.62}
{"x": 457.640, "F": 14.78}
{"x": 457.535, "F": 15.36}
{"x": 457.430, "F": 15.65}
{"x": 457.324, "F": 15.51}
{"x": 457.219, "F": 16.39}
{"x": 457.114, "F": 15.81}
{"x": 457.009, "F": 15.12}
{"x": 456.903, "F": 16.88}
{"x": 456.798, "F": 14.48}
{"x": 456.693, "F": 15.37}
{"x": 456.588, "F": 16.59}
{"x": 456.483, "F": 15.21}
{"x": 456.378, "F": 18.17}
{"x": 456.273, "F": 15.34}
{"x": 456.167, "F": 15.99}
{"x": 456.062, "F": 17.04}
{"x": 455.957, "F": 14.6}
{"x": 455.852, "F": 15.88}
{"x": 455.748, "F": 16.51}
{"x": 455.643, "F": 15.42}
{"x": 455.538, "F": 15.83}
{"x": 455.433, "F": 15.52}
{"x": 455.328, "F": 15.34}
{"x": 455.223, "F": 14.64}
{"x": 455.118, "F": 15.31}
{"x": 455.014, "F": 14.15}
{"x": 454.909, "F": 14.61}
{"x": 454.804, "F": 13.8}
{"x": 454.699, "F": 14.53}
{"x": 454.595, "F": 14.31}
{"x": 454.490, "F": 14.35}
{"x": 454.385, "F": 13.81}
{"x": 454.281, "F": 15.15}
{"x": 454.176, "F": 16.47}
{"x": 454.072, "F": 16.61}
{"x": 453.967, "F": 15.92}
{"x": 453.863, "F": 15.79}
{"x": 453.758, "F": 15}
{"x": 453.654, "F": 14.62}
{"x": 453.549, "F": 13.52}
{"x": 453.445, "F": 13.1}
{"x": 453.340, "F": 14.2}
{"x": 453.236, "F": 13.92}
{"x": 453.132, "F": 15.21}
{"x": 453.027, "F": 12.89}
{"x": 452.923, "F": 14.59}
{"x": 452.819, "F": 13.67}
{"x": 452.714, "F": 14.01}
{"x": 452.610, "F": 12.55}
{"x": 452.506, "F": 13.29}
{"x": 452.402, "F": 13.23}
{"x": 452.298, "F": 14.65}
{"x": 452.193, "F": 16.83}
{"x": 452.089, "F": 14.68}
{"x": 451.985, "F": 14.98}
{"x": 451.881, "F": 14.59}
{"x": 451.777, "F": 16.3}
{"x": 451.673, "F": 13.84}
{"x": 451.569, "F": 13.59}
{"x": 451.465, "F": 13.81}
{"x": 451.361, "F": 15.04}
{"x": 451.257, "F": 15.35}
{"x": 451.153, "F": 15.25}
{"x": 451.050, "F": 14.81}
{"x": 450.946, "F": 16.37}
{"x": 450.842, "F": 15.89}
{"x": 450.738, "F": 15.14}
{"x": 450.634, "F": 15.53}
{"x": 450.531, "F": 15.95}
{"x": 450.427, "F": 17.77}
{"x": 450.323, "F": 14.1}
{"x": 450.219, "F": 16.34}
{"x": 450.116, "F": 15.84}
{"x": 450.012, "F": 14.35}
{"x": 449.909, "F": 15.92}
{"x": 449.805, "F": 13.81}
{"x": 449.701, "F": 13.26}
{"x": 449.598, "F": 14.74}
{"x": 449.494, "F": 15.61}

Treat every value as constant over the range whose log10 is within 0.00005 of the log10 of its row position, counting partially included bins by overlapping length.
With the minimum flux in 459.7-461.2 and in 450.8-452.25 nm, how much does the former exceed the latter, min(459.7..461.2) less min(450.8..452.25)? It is 0.15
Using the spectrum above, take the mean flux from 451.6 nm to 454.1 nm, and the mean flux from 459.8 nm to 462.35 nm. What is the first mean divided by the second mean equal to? 0.90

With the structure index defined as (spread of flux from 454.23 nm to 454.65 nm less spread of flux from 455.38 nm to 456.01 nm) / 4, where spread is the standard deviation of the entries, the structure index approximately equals -0.02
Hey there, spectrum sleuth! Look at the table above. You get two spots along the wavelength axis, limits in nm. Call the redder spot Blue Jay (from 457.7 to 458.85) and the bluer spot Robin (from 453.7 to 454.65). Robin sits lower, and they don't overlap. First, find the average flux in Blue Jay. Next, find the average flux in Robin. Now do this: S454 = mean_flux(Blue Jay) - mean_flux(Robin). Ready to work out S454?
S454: 0.04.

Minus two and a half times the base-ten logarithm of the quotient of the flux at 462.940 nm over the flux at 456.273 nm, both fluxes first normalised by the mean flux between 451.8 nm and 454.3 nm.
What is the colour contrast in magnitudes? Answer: 0.09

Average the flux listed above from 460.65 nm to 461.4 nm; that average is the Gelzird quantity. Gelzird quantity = 16.2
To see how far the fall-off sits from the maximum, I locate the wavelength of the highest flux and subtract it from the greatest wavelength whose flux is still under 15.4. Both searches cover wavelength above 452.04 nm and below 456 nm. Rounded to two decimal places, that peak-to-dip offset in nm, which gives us 3.76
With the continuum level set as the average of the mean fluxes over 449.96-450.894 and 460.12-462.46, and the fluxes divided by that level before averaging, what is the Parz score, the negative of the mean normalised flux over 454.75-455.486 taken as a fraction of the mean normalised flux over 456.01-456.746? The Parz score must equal -0.91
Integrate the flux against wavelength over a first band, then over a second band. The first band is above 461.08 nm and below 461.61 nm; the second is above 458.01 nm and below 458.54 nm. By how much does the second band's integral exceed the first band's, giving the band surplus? -1.0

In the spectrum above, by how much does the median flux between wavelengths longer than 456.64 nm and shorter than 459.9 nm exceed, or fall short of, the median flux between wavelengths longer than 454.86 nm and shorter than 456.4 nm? 0.0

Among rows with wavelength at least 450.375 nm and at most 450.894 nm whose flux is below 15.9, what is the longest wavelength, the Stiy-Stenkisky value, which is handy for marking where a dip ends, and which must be 450.842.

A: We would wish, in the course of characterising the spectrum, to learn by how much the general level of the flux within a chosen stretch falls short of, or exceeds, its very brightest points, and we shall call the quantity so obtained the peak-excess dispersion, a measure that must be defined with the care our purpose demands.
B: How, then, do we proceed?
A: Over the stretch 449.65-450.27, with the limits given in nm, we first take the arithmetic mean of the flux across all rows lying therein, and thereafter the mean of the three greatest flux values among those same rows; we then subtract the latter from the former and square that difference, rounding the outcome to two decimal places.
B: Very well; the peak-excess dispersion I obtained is 1.24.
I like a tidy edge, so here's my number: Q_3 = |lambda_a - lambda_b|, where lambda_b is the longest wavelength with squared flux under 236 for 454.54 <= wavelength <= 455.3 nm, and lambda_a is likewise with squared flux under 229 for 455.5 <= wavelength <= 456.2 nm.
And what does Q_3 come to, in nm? 0.73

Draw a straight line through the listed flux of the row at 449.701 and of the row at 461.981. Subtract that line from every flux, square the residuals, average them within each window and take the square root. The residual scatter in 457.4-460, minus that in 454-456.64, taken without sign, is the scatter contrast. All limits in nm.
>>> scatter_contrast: 0.72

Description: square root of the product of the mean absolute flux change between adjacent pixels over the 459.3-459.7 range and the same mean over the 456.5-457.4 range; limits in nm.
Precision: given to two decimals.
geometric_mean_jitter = 0.96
